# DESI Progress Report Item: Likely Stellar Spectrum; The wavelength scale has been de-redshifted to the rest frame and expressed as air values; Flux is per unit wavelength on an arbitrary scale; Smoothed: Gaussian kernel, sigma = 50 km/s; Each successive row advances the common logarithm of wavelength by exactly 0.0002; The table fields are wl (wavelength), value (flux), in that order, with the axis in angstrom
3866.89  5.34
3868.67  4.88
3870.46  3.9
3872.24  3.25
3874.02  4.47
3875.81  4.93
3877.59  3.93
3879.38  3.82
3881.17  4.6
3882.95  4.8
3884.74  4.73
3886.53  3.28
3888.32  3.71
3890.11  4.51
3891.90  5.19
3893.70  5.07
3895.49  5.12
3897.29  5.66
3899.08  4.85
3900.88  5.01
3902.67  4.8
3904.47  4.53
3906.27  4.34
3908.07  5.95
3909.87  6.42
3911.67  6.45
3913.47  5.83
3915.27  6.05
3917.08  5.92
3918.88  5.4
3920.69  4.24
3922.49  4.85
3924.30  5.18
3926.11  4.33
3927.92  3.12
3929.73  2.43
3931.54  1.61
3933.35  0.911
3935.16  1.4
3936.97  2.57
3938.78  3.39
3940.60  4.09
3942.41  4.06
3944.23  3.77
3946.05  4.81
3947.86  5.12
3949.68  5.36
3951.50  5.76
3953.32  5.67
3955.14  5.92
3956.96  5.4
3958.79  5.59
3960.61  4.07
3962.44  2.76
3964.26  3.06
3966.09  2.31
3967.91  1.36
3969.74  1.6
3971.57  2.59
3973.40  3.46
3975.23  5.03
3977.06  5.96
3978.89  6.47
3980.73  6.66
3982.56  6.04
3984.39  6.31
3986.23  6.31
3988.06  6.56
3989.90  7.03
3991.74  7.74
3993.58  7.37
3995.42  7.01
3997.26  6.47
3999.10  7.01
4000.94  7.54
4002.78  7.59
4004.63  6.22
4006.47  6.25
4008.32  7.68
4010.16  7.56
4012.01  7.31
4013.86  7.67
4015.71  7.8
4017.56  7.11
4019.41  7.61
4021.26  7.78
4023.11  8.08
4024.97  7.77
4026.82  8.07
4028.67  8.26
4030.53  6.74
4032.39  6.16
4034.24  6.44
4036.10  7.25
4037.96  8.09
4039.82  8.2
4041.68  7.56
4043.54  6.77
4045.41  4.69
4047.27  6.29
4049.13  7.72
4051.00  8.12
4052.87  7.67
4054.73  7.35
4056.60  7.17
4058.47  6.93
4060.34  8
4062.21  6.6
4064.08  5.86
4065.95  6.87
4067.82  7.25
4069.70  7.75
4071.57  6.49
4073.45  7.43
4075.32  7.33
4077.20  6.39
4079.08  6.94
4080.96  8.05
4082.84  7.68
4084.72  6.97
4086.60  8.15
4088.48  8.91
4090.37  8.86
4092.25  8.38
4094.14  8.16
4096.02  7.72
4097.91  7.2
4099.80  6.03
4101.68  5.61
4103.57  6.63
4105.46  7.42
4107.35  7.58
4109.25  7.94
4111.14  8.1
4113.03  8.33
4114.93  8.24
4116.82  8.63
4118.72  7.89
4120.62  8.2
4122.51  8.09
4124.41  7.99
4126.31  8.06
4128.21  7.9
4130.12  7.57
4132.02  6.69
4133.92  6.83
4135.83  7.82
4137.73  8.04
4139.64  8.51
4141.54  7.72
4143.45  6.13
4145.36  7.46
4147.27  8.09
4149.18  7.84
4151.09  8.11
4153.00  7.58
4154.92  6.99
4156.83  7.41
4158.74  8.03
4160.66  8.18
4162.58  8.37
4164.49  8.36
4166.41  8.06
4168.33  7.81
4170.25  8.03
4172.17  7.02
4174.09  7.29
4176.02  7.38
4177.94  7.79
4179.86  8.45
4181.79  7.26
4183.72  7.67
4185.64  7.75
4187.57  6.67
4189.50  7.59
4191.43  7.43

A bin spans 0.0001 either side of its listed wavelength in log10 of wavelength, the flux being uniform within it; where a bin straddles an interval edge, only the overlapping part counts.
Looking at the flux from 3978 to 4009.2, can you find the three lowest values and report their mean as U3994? 6.2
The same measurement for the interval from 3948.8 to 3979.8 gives 1.8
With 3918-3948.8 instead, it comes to 1.3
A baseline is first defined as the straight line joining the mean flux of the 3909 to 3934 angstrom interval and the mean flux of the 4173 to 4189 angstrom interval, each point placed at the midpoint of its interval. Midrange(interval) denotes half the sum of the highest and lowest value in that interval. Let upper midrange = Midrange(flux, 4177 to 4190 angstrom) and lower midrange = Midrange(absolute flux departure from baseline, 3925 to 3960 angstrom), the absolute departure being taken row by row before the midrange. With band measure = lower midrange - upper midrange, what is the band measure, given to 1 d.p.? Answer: -5.7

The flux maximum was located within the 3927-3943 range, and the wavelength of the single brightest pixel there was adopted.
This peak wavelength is 3940.60 angstrom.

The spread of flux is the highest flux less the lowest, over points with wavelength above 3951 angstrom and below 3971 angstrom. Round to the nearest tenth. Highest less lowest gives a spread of 4.6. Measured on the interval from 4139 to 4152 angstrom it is 2.4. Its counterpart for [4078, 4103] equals 3.3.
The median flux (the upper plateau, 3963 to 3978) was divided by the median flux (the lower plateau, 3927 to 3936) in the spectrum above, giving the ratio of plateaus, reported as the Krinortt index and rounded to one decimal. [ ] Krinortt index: 1.8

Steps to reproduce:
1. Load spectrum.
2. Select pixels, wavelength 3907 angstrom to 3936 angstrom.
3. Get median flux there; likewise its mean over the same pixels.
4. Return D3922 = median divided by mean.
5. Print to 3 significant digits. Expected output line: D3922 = 1.14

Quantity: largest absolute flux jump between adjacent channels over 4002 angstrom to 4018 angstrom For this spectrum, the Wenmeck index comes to 1.43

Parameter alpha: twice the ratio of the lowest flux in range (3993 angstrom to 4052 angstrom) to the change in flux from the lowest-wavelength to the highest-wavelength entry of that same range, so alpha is 13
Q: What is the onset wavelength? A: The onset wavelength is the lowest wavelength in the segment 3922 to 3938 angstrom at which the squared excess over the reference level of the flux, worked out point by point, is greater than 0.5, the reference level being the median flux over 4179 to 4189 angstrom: 3922.49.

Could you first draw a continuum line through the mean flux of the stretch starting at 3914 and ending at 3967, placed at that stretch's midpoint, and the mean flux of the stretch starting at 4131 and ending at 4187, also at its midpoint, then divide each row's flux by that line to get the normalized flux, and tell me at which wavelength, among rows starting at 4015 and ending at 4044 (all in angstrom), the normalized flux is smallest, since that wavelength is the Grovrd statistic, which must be 4032.39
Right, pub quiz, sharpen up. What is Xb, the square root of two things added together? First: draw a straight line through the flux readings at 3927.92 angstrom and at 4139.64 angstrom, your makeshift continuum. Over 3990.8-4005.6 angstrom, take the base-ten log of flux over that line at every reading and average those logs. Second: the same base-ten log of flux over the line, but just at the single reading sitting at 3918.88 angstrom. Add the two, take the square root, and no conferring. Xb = 0.66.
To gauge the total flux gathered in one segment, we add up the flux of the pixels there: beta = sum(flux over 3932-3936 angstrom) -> 2.3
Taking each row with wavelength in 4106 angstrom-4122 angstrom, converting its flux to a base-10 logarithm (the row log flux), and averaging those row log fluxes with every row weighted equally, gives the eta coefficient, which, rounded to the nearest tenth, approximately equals 0.9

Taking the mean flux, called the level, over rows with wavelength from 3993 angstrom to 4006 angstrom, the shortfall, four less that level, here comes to -3.0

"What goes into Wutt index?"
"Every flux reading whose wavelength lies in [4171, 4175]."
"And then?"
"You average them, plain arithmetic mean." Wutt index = 7.2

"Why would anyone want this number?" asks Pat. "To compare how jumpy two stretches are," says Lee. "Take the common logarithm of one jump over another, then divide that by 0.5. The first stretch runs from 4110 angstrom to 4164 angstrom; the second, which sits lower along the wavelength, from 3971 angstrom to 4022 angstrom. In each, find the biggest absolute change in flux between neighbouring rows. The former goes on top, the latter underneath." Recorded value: 0.01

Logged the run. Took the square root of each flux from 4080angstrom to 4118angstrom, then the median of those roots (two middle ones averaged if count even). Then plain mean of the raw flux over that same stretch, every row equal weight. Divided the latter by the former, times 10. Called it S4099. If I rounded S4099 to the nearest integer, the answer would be 27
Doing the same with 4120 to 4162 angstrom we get 27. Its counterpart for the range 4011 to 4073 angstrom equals 27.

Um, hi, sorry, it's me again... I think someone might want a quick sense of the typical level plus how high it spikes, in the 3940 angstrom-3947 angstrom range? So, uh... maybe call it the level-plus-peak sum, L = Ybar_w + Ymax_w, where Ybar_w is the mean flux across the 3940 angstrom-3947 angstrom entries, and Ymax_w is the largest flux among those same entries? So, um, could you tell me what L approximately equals 9.0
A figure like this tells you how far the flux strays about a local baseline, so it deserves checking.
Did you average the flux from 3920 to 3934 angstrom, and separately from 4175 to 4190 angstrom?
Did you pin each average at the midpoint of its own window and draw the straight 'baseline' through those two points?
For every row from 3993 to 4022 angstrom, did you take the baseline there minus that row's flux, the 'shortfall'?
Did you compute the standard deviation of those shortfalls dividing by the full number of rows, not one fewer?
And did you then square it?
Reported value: 0.2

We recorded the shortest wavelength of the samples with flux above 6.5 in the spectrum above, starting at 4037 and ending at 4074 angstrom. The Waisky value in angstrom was 4037.96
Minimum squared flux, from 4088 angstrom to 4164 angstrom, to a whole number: 31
